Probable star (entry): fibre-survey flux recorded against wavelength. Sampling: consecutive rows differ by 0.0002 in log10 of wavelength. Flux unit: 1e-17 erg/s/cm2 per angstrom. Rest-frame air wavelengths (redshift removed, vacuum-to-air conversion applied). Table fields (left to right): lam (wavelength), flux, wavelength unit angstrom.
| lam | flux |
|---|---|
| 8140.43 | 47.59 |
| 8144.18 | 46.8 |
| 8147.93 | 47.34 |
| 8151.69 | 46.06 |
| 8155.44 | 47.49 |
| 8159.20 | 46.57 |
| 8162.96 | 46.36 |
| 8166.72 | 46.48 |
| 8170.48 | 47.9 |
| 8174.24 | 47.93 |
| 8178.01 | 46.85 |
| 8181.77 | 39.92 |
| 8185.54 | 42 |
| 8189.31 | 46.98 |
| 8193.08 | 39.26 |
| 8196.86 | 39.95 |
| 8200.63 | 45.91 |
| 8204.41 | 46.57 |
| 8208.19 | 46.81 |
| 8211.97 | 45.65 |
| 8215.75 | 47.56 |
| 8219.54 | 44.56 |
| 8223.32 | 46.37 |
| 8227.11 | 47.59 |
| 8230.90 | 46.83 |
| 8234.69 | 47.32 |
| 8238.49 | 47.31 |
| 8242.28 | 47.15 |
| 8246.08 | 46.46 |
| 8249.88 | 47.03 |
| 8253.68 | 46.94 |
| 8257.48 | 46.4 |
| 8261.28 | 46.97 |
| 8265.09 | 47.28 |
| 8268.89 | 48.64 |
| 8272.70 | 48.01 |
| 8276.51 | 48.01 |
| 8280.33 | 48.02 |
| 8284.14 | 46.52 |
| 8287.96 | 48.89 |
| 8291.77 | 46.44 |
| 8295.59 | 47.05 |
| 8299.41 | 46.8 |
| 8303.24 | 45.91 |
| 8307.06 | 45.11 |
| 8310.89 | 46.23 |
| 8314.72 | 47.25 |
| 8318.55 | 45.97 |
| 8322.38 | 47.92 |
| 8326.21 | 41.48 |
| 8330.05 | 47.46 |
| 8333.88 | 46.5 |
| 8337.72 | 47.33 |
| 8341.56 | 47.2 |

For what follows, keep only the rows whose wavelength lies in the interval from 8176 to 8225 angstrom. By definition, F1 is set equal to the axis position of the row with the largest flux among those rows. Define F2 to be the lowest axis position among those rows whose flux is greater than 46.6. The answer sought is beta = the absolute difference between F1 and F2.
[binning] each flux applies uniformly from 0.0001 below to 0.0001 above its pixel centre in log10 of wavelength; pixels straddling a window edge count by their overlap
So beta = 37.7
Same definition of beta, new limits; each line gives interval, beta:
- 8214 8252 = 11.4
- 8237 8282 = 30.4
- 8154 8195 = 18.8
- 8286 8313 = 0.0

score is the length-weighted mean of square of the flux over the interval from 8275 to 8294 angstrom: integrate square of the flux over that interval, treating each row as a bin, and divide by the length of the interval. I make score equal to 2263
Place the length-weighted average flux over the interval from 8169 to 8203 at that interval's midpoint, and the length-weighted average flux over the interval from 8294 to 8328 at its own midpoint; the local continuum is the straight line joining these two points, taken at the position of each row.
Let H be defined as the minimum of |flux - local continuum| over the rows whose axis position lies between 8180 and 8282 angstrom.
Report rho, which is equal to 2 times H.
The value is 0.04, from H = 0.02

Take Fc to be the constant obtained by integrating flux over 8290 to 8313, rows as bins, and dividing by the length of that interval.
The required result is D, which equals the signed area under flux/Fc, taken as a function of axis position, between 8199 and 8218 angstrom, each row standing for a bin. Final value 19.1 angstrom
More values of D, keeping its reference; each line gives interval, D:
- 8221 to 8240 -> 19.3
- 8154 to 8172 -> 18.3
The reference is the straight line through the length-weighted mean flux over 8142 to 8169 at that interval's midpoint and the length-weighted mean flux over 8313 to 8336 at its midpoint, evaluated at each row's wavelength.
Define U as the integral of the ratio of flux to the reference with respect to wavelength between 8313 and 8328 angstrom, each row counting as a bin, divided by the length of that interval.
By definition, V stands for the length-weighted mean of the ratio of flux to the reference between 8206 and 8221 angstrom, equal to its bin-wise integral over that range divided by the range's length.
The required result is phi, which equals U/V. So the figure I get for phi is 1.00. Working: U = 0.99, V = 0.99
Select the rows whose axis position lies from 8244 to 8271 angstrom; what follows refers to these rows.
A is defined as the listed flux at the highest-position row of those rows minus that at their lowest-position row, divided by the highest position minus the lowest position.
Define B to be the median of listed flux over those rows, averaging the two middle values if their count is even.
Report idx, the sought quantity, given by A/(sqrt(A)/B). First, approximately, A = 0.10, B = 47.0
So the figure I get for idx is 15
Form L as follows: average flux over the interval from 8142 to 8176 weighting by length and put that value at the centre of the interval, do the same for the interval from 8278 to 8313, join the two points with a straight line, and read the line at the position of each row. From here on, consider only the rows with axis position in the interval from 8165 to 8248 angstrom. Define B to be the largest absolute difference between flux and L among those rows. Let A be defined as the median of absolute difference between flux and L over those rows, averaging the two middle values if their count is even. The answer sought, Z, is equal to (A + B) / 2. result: 4.1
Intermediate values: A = 0.6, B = 7.7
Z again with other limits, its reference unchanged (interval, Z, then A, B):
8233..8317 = 1.3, 0.4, 2.1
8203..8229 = 1.5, 0.7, 2.3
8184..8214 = 4.4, 1.1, 7.7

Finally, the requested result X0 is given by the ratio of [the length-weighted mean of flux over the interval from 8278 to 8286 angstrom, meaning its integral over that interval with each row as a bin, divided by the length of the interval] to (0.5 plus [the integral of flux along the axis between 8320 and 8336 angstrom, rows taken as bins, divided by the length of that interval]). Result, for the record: 1.02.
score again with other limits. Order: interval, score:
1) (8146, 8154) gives 2185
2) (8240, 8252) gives 2199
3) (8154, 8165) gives 2187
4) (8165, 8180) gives 2234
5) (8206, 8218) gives 2173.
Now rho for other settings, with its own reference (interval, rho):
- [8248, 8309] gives 0.11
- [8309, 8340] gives 0.23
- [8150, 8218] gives 2.37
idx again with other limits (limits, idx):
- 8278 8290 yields 16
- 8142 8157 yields 12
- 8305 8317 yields 24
